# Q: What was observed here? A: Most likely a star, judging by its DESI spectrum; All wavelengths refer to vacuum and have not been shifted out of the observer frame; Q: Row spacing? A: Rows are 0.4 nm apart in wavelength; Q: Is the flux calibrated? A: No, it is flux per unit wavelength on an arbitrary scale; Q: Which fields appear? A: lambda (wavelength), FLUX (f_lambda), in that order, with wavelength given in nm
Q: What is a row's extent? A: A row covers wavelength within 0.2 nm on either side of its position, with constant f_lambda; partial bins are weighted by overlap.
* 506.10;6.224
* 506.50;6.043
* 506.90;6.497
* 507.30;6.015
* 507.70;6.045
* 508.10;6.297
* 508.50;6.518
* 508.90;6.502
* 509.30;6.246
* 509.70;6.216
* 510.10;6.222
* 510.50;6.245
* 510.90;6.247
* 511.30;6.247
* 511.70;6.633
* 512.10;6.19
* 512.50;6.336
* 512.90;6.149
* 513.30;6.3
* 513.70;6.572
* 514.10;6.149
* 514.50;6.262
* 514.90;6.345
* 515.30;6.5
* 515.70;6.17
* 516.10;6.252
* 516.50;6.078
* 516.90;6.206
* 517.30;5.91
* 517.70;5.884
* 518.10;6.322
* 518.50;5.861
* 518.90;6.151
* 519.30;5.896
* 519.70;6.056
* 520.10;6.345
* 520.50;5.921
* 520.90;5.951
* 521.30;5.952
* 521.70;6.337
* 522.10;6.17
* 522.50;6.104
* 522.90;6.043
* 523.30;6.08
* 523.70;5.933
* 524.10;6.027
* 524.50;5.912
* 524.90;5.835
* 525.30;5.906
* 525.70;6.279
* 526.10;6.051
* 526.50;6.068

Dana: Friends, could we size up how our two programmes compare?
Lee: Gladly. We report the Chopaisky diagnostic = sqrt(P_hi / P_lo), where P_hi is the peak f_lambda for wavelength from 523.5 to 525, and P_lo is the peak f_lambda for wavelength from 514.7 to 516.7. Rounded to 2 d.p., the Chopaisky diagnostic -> 0.96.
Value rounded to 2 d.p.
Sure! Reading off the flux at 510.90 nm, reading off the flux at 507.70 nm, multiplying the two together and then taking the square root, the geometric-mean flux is 6.15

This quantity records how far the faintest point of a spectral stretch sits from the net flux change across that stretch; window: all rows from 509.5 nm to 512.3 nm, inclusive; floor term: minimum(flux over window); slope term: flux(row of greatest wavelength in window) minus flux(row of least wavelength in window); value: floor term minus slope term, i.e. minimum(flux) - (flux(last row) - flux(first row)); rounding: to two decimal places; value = 6.22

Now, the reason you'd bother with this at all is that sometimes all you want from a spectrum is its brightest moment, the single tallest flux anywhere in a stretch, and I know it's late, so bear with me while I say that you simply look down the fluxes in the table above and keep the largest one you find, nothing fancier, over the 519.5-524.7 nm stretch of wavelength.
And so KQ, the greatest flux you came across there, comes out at 6.345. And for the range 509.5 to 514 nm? 6.633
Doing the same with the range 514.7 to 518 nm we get 6.5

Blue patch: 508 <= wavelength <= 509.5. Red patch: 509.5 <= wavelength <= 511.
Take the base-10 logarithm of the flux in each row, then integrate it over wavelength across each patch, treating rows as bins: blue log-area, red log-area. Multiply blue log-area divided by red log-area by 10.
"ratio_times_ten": 10.1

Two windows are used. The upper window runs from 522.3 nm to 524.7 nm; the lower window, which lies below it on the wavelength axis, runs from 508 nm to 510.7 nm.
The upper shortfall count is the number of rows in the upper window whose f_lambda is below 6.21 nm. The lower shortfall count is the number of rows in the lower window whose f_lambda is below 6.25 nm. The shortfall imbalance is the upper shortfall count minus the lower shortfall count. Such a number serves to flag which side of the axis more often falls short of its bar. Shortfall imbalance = 2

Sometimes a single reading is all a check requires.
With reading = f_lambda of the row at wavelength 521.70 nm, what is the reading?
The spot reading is 6.337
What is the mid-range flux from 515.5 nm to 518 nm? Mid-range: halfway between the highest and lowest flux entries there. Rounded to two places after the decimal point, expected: 6.07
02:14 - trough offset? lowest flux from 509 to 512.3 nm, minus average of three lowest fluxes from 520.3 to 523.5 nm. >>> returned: 0.25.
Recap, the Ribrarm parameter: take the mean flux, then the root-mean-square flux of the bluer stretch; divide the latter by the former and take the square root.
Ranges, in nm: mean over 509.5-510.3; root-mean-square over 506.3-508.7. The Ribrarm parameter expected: 1.002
